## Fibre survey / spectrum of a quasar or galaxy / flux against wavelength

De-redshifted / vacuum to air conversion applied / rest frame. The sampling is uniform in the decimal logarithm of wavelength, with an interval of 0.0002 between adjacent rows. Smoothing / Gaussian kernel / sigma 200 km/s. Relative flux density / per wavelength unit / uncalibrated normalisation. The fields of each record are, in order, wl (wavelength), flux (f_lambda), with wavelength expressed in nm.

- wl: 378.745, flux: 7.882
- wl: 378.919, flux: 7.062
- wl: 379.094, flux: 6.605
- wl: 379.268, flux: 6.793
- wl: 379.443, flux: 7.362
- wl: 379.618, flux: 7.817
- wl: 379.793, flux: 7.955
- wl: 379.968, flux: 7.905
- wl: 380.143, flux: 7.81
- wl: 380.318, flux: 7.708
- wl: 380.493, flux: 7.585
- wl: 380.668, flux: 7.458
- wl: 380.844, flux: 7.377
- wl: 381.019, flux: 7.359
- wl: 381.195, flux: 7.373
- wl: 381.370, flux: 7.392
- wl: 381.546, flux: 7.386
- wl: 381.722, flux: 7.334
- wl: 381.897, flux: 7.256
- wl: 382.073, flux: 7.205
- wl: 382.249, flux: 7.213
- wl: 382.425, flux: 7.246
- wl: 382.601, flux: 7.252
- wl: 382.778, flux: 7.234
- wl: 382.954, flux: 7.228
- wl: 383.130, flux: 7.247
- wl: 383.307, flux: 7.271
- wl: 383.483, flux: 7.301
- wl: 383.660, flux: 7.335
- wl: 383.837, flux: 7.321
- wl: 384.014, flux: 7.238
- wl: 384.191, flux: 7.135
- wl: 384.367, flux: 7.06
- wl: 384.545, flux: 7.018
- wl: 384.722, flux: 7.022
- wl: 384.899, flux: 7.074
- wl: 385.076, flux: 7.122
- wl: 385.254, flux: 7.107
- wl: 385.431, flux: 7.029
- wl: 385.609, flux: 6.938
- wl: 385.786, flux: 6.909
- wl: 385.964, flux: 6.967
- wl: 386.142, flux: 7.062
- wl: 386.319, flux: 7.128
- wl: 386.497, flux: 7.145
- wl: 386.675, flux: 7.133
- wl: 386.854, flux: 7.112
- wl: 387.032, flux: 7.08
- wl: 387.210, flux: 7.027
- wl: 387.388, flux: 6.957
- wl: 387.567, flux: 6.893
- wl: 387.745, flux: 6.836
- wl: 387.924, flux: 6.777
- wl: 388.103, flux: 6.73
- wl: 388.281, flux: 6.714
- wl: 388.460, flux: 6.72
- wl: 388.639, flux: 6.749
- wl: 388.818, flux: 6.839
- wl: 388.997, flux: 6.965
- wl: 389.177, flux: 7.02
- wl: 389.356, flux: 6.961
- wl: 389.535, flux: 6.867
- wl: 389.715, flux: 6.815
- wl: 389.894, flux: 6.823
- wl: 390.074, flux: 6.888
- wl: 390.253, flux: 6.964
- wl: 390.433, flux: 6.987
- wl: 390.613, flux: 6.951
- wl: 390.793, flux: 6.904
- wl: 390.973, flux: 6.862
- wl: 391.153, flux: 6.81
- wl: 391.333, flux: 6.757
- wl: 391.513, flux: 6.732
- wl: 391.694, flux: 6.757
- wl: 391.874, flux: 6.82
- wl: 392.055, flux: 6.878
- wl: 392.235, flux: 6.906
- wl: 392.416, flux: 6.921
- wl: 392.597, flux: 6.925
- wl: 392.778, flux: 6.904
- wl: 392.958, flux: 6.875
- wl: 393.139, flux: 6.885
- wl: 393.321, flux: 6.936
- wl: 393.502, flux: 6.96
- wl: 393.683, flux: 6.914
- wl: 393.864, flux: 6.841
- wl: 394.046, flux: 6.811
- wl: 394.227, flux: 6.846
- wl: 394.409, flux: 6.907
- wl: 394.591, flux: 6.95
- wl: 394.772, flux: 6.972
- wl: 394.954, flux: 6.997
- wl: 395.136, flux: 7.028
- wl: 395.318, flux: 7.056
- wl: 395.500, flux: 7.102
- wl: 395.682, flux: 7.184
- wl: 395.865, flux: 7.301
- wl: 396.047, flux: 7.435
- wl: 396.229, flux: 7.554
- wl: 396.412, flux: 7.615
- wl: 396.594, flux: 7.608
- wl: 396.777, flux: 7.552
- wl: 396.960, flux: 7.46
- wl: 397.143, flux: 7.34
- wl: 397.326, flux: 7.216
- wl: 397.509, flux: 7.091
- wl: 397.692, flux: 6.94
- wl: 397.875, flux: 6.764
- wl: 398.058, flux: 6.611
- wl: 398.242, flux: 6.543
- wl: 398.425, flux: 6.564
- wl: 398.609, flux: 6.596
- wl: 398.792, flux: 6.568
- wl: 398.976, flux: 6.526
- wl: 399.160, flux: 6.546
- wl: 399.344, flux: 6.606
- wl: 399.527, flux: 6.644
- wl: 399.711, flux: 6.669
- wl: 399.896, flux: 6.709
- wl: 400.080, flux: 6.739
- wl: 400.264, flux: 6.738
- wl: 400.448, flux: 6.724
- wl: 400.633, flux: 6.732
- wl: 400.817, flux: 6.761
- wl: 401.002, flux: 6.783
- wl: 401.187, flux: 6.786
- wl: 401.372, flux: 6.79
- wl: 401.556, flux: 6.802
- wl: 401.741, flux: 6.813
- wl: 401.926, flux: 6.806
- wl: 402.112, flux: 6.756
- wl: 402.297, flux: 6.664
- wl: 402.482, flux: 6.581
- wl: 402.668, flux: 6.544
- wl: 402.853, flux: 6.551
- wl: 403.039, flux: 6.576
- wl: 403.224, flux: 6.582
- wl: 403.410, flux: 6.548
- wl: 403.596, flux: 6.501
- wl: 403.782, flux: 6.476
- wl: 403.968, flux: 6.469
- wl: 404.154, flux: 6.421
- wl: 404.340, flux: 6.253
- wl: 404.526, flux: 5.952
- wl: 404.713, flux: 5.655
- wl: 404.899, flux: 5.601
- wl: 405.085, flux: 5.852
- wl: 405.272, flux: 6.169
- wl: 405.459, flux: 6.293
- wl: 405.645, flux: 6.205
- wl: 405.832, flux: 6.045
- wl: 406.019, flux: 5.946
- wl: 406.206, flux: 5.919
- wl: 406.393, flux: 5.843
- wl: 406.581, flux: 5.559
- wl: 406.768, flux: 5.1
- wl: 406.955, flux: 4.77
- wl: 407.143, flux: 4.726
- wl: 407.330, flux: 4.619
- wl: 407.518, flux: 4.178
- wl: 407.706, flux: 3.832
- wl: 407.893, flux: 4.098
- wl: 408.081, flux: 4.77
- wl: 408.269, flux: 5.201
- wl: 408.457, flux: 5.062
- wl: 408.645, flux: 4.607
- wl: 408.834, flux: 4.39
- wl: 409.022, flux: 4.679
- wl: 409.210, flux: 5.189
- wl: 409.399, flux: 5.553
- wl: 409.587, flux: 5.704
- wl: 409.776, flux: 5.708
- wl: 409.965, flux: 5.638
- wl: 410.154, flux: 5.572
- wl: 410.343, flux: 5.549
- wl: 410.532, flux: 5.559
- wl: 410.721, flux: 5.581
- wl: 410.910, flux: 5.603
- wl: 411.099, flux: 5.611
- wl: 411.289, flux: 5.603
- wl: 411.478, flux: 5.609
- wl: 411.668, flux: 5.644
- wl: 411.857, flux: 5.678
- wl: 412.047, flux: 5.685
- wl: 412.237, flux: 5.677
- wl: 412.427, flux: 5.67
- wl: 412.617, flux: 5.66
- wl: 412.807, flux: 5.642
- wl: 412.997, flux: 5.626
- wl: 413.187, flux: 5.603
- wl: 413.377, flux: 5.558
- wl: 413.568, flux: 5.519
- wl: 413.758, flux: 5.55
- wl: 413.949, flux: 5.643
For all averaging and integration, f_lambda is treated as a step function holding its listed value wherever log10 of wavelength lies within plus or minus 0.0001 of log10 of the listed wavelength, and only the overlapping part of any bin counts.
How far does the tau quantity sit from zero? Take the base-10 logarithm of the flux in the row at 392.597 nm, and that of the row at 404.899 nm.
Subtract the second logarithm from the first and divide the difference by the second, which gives 0.12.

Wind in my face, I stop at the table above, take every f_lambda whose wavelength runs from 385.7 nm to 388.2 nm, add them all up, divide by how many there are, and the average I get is 7.0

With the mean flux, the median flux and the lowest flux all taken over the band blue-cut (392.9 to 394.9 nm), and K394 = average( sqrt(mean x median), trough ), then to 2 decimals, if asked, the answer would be 6.86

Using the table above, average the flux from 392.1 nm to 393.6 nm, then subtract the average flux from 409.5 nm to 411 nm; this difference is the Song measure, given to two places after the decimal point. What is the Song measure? 1.30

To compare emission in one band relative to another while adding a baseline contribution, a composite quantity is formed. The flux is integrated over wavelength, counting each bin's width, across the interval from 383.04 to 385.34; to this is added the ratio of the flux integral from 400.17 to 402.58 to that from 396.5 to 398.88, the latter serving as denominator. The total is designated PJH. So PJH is 17.5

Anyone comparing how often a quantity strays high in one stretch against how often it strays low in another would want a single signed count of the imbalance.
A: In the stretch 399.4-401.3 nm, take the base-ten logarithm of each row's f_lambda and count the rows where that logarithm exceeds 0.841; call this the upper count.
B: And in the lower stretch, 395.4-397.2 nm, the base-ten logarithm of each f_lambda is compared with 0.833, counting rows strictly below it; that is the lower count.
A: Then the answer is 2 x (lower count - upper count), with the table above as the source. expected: 0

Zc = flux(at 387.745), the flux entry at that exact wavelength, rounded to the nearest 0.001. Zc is 6.836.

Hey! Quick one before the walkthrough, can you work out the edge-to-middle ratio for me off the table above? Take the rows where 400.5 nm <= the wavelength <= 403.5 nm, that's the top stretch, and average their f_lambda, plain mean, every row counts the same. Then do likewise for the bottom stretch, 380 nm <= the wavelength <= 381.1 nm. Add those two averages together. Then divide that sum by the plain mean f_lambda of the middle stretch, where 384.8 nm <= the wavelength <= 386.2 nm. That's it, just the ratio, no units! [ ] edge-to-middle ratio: 2.03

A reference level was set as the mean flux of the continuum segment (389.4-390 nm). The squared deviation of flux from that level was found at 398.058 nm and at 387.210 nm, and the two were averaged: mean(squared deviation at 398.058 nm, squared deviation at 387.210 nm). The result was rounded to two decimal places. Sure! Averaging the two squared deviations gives 0.04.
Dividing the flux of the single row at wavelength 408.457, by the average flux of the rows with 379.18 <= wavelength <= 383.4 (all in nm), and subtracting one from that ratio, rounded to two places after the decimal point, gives -0.32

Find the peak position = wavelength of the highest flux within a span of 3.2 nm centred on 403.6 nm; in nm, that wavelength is 402.112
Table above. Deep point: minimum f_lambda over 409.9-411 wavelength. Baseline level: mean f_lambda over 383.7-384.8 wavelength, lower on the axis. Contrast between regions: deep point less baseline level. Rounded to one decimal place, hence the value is -1.6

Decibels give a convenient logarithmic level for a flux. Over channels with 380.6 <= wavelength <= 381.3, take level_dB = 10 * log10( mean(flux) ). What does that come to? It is 8.69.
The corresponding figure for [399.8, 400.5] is 8.28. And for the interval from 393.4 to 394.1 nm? 8.38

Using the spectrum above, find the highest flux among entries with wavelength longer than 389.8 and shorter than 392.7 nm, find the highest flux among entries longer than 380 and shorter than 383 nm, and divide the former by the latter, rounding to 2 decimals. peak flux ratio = 0.89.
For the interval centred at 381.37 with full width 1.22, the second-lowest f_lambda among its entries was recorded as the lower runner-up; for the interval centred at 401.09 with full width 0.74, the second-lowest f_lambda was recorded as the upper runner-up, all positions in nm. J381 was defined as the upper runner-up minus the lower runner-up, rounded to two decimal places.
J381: -0.55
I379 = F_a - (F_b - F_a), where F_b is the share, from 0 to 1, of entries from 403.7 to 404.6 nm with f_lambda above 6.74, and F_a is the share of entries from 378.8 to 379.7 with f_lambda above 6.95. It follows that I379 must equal 1.2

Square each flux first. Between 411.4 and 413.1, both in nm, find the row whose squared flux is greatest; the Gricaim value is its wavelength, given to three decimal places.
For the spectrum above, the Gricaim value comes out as 412.047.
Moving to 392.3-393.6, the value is 393.502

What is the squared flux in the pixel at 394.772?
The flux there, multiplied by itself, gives 48.6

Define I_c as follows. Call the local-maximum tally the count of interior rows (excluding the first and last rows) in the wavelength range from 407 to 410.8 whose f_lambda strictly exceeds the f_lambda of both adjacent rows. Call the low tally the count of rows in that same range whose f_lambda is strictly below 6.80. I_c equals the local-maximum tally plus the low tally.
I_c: 22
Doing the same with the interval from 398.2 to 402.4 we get 23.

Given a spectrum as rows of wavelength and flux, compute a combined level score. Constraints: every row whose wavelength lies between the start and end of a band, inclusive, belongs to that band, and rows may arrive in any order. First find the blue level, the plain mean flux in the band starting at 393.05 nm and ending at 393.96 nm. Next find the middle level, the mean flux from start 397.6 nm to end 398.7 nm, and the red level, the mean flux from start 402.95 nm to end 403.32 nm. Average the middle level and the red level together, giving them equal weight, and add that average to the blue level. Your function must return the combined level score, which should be 13.5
